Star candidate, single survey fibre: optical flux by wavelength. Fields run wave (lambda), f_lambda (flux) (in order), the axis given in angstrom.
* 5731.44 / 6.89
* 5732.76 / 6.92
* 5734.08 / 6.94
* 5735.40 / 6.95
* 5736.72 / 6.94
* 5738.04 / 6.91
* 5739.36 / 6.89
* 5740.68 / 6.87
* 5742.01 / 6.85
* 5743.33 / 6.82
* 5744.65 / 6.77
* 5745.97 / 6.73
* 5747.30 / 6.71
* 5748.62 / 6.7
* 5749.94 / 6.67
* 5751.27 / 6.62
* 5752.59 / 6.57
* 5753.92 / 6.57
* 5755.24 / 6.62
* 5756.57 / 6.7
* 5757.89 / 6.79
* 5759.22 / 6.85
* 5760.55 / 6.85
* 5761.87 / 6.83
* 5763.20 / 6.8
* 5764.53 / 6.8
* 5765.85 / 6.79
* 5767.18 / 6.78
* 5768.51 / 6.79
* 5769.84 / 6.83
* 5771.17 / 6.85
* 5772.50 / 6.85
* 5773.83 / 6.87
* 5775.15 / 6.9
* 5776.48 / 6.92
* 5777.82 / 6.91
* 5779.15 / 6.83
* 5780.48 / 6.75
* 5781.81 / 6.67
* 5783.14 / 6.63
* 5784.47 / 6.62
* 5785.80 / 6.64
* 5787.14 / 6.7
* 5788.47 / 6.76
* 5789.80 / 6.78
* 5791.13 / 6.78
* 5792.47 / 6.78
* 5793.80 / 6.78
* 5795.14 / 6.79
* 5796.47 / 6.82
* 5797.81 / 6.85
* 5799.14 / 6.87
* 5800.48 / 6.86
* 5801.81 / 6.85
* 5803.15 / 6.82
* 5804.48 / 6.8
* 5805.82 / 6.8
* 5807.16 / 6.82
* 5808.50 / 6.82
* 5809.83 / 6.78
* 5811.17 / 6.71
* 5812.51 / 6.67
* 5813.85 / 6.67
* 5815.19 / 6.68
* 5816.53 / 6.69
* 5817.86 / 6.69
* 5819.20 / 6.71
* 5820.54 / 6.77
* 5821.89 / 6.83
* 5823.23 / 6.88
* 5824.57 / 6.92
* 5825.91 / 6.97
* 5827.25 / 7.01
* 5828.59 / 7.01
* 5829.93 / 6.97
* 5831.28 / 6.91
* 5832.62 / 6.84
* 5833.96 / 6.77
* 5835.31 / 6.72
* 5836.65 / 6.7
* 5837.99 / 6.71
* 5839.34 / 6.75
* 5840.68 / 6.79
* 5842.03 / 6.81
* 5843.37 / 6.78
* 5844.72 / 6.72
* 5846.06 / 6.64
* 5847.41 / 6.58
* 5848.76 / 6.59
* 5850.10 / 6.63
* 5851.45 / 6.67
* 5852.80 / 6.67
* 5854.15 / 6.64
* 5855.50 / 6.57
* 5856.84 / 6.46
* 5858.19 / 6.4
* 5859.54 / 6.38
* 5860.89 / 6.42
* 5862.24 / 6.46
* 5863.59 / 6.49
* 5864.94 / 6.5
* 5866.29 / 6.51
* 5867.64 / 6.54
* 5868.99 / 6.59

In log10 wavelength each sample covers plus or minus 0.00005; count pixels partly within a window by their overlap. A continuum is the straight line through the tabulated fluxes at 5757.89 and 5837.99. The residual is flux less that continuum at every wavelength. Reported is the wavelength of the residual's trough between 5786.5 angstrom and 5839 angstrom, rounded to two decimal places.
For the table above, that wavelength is 5812.51 angstrom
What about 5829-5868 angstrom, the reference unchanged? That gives 5859.54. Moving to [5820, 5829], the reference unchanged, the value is 5820.54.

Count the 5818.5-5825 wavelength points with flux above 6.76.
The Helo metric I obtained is 4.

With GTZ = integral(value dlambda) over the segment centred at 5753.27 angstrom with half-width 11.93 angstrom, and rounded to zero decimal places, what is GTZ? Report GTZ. 161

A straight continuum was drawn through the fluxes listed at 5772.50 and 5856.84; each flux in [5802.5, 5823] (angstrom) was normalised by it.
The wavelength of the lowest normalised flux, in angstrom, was 5812.51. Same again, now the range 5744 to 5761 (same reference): 5752.59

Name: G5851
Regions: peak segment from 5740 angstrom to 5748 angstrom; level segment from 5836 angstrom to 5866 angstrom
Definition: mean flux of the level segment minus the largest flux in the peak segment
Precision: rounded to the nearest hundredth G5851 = -0.26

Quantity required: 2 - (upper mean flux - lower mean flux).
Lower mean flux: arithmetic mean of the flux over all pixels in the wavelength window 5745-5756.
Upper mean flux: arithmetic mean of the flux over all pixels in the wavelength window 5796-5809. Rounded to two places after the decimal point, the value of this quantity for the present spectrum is 1.82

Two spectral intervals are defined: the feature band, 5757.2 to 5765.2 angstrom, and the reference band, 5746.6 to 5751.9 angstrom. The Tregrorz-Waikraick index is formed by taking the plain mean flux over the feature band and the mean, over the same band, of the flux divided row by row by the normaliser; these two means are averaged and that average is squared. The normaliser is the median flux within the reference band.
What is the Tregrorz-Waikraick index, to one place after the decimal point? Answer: 15.4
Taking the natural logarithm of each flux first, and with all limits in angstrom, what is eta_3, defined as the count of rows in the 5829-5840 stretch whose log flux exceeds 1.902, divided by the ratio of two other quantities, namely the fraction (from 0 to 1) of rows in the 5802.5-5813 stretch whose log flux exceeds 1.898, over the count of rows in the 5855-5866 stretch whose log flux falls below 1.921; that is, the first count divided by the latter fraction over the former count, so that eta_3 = 73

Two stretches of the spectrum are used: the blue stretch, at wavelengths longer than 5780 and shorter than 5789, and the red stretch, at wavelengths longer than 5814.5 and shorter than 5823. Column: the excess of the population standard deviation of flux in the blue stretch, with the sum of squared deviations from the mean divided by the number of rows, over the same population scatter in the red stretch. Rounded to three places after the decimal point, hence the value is -0.002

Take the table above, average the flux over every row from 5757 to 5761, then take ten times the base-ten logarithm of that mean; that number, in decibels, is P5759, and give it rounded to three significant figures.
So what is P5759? 8.34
